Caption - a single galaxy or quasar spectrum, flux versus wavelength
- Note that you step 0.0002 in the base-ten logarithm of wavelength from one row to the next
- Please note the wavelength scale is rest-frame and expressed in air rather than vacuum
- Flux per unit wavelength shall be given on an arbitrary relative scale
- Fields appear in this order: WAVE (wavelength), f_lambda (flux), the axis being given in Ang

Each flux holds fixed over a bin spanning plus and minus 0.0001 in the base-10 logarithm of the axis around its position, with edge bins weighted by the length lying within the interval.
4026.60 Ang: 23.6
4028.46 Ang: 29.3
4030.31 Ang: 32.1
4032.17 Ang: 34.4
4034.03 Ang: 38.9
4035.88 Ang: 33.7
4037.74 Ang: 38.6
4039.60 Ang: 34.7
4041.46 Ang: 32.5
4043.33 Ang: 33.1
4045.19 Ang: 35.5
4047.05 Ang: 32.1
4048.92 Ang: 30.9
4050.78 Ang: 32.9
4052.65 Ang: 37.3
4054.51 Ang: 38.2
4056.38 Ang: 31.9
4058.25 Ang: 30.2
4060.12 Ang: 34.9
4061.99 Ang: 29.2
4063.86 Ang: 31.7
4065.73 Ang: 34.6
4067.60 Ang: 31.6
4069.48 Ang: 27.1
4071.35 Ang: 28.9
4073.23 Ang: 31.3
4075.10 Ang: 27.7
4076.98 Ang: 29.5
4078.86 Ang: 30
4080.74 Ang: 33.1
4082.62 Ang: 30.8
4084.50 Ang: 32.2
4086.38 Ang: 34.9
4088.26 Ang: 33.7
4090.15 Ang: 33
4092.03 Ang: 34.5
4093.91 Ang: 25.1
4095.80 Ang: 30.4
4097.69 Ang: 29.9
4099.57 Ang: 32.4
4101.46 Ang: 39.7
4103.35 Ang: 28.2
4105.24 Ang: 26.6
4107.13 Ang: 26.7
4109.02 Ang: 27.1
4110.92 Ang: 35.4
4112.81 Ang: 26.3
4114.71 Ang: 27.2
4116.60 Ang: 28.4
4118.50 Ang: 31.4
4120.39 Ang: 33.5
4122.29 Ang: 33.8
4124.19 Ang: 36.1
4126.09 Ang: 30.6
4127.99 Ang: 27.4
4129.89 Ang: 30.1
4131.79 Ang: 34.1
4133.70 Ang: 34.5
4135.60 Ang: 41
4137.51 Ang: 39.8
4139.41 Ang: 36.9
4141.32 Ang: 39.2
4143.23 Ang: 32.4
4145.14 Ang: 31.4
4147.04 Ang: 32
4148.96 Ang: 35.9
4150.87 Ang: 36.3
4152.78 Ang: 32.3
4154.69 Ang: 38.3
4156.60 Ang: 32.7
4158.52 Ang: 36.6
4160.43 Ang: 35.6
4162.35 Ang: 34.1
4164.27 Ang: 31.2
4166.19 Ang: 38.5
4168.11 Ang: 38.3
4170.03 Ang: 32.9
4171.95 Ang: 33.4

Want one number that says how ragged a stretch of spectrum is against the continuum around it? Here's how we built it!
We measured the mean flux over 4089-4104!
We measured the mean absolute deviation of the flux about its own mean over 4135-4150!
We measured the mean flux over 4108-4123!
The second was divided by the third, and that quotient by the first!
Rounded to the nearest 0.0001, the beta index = 0.0033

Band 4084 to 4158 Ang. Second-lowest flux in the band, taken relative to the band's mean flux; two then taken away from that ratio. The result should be -1.19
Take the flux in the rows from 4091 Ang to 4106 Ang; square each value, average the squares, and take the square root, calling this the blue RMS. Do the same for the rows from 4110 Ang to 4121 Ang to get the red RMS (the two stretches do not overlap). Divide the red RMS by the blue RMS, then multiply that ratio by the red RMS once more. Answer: 30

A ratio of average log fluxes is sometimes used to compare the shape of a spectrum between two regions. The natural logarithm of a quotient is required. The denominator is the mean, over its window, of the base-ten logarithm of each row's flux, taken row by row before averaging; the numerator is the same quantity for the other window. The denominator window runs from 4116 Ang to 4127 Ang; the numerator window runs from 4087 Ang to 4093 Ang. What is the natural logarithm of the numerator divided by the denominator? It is 0.013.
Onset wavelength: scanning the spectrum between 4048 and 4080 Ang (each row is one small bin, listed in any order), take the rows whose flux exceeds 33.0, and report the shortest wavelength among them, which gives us 4052.65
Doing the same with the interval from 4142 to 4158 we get 4148.96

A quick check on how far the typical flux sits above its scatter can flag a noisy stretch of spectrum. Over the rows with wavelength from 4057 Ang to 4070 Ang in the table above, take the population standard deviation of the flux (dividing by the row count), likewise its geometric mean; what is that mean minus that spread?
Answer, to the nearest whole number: 29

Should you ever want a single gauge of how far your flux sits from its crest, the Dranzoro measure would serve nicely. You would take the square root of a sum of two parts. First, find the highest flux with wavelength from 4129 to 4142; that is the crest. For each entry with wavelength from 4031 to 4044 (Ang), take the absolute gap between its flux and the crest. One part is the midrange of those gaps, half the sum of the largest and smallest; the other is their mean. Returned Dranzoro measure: 3.3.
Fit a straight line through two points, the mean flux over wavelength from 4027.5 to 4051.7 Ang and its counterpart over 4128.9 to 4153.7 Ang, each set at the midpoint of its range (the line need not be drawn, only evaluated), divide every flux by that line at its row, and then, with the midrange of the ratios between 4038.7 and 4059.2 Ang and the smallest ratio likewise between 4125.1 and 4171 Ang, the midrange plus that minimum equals 1.79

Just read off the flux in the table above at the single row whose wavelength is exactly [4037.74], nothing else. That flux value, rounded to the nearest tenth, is 38.6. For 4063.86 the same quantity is 31.7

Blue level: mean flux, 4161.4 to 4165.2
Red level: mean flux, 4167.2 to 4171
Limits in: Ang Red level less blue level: 3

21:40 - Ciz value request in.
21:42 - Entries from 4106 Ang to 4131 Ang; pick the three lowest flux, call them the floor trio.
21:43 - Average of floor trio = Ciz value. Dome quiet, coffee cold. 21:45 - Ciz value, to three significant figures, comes 26.7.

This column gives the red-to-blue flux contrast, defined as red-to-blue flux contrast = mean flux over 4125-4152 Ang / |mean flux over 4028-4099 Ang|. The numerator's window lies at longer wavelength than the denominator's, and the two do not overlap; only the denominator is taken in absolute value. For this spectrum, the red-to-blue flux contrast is 1.06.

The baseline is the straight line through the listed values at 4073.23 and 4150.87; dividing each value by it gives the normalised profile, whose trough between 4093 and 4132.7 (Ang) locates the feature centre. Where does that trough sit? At 4093.91 Ang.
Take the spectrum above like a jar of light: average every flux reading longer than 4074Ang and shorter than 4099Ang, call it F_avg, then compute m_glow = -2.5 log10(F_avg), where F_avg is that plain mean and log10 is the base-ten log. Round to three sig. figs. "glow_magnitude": -3.73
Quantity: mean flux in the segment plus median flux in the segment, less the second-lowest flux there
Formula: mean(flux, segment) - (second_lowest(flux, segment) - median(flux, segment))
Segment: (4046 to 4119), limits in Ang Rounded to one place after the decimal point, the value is 36.2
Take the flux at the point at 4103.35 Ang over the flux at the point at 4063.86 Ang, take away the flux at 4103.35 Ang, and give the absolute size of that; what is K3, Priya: 27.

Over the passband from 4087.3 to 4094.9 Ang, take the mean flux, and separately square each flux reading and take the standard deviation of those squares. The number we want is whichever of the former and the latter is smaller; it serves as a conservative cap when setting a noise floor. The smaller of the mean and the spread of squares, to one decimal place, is 31.6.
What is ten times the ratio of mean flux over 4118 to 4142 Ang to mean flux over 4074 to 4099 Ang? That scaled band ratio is 11.1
